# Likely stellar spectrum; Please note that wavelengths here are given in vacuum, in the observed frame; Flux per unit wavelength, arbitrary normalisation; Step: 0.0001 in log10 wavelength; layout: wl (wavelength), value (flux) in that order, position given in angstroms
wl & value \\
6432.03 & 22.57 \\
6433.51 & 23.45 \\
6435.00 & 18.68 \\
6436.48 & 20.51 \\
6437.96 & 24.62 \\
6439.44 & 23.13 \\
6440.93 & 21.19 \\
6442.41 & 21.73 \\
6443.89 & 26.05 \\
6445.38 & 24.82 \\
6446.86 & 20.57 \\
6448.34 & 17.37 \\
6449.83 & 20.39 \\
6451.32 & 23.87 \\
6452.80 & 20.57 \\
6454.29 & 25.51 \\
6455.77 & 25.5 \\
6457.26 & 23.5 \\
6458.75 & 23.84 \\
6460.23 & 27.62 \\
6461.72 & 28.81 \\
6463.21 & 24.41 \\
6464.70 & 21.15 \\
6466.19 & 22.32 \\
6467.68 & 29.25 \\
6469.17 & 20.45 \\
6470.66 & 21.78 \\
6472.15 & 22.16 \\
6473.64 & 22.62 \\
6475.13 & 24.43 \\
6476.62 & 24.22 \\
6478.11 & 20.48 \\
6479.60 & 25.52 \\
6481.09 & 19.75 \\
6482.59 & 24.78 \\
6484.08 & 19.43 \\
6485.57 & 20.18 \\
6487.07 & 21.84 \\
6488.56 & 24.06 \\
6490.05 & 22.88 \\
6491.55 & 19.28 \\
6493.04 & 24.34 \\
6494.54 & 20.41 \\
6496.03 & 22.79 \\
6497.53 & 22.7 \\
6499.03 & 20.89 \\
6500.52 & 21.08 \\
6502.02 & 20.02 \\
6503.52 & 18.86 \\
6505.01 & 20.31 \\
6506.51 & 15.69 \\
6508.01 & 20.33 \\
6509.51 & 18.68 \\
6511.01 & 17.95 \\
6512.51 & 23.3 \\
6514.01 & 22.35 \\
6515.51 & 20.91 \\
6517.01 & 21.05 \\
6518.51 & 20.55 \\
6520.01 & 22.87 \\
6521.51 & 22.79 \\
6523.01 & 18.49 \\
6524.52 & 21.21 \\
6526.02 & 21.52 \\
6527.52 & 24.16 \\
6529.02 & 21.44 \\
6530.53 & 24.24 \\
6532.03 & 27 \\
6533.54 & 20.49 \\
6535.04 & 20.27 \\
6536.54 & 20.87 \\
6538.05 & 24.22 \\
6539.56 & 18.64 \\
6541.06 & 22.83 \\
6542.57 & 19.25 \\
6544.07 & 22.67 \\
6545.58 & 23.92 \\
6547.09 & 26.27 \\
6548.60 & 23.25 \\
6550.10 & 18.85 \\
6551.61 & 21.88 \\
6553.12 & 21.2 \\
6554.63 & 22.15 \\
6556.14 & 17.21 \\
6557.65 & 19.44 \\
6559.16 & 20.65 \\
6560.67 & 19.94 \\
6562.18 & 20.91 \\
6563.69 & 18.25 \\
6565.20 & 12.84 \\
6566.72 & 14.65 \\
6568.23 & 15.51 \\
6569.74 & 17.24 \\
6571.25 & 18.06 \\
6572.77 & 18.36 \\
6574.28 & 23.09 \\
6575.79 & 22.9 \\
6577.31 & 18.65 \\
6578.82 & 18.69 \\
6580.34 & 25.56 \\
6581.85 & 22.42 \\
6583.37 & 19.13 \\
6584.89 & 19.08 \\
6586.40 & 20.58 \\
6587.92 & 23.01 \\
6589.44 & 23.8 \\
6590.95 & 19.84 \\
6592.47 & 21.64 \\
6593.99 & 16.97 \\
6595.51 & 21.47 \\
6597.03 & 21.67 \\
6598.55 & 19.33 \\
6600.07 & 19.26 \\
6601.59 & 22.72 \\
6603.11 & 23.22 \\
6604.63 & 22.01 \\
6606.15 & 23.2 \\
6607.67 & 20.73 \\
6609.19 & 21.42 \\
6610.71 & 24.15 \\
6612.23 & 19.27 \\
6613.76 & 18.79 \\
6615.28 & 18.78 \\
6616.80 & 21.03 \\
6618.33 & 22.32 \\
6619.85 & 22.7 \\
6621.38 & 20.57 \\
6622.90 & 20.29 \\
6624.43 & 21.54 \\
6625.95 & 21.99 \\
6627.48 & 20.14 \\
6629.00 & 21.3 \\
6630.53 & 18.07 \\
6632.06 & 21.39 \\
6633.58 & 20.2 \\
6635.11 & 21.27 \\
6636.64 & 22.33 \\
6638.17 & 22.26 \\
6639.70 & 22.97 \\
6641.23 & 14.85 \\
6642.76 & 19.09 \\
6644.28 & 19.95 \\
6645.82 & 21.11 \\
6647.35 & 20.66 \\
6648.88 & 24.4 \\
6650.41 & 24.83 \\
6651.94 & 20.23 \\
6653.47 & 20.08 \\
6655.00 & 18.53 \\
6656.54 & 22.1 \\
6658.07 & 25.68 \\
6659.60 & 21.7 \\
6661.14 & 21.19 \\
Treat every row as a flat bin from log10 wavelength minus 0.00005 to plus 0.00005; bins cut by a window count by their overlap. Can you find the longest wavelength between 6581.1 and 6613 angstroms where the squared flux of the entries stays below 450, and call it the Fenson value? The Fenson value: 6612.23 angstroms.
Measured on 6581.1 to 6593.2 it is 6590.95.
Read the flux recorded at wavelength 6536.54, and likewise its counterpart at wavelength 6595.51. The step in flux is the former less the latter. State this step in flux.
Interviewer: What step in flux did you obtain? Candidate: -0.6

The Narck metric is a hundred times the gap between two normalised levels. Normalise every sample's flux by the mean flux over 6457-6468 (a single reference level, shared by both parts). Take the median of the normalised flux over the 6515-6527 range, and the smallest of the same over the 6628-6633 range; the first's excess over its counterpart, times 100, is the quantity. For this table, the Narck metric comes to 12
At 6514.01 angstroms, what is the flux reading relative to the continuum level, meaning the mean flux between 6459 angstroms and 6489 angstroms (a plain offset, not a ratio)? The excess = -0.9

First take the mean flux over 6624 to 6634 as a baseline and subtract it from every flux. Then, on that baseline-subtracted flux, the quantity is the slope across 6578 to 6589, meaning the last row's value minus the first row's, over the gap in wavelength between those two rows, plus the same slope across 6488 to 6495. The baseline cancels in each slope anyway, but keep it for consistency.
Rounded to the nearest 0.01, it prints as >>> -0.14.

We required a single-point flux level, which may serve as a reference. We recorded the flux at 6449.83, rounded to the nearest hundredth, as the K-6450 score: 20.39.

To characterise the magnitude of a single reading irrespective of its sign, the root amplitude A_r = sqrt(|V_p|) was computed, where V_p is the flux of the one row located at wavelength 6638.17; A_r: 4.72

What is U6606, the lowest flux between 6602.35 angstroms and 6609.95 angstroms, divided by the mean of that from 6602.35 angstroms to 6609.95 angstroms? 0.937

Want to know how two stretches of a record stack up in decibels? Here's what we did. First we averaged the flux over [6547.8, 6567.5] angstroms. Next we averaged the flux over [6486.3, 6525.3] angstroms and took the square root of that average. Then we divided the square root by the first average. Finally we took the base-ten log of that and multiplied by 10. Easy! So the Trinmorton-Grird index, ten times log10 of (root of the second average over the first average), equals -6.25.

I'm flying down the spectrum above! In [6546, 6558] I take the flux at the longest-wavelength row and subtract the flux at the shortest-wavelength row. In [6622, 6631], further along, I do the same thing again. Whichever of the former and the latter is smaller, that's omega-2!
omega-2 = -7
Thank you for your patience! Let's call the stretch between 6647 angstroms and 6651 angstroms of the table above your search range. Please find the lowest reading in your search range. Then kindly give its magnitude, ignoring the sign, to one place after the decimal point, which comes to 20.7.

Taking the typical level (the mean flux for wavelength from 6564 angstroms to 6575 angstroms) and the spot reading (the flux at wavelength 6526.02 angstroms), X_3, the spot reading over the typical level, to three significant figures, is 1.26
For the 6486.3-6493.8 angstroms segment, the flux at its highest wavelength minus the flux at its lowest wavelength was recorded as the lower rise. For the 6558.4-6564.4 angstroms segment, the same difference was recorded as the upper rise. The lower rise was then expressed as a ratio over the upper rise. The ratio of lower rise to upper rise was -1.0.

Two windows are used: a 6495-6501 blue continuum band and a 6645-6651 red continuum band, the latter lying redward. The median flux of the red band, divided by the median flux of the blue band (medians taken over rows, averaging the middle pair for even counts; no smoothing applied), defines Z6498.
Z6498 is 1.04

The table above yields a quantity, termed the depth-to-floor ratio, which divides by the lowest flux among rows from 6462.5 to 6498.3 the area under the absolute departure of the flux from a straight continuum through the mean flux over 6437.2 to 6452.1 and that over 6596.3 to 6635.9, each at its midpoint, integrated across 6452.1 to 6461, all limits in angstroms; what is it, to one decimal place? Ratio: 1.3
